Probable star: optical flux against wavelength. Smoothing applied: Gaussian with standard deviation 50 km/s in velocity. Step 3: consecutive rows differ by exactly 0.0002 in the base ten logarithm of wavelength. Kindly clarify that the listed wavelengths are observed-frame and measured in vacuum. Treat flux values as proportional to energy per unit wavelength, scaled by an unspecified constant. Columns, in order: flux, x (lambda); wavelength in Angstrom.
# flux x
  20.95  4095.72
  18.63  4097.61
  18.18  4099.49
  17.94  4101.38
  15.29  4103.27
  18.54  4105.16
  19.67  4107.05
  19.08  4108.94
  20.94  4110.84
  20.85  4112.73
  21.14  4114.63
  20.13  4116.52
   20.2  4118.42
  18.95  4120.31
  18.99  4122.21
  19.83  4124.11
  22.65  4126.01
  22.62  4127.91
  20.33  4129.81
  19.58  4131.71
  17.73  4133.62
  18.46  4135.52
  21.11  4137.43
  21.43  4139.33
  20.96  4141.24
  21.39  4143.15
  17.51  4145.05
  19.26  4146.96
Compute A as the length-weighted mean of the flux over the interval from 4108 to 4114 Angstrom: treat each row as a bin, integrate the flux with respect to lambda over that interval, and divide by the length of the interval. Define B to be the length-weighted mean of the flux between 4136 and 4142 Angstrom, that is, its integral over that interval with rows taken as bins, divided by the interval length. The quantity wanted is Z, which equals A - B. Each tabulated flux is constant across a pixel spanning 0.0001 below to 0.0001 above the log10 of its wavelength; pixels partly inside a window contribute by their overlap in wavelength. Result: -0.6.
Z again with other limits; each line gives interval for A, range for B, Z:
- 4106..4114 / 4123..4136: -0.1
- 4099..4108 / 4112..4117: -2.8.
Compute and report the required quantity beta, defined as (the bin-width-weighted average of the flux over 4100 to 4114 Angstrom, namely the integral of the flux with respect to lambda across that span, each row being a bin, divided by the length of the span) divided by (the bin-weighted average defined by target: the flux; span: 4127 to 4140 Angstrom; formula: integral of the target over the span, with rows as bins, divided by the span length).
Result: 0.94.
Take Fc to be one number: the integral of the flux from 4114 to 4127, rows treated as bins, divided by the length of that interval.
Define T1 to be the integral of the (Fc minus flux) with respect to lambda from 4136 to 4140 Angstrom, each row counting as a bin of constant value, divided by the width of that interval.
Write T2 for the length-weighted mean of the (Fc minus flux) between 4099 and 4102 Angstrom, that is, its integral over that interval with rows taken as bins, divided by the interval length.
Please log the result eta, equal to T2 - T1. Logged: 3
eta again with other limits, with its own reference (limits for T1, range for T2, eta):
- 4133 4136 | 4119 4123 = -1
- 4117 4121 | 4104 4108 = 1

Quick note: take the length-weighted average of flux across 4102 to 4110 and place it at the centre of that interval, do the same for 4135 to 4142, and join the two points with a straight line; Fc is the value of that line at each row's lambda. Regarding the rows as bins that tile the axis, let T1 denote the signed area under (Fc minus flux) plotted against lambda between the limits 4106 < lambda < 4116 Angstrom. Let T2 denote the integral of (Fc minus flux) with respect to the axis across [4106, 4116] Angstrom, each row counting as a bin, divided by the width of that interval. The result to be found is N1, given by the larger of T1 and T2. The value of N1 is -1.8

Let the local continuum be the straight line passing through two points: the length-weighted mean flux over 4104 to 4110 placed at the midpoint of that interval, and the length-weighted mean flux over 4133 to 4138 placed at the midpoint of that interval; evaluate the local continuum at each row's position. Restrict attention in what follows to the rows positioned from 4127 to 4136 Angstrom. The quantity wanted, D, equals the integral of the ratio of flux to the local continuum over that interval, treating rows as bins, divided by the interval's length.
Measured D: 1.04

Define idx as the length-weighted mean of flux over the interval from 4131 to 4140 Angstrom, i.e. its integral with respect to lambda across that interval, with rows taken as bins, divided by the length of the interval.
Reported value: 19.6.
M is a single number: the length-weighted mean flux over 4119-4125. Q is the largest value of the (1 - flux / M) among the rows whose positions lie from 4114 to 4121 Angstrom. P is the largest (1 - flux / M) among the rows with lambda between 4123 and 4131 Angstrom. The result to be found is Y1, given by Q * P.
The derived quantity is -0.001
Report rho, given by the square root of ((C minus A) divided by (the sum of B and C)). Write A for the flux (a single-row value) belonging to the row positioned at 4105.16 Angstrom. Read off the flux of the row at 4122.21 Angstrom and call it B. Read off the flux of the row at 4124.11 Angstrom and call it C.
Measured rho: 0.18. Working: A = 18.54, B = 18.99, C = 19.83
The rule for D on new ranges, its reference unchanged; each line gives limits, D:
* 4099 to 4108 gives 0.94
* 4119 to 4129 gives 1.08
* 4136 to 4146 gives 1.07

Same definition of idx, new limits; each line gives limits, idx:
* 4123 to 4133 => 20.9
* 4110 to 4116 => 20.9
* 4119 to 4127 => 20.1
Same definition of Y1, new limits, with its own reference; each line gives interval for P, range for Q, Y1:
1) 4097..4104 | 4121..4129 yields 0.004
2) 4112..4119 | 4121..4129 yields -0.001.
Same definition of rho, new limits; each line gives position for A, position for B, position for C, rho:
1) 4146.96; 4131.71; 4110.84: 0.20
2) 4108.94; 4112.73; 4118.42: 0.17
